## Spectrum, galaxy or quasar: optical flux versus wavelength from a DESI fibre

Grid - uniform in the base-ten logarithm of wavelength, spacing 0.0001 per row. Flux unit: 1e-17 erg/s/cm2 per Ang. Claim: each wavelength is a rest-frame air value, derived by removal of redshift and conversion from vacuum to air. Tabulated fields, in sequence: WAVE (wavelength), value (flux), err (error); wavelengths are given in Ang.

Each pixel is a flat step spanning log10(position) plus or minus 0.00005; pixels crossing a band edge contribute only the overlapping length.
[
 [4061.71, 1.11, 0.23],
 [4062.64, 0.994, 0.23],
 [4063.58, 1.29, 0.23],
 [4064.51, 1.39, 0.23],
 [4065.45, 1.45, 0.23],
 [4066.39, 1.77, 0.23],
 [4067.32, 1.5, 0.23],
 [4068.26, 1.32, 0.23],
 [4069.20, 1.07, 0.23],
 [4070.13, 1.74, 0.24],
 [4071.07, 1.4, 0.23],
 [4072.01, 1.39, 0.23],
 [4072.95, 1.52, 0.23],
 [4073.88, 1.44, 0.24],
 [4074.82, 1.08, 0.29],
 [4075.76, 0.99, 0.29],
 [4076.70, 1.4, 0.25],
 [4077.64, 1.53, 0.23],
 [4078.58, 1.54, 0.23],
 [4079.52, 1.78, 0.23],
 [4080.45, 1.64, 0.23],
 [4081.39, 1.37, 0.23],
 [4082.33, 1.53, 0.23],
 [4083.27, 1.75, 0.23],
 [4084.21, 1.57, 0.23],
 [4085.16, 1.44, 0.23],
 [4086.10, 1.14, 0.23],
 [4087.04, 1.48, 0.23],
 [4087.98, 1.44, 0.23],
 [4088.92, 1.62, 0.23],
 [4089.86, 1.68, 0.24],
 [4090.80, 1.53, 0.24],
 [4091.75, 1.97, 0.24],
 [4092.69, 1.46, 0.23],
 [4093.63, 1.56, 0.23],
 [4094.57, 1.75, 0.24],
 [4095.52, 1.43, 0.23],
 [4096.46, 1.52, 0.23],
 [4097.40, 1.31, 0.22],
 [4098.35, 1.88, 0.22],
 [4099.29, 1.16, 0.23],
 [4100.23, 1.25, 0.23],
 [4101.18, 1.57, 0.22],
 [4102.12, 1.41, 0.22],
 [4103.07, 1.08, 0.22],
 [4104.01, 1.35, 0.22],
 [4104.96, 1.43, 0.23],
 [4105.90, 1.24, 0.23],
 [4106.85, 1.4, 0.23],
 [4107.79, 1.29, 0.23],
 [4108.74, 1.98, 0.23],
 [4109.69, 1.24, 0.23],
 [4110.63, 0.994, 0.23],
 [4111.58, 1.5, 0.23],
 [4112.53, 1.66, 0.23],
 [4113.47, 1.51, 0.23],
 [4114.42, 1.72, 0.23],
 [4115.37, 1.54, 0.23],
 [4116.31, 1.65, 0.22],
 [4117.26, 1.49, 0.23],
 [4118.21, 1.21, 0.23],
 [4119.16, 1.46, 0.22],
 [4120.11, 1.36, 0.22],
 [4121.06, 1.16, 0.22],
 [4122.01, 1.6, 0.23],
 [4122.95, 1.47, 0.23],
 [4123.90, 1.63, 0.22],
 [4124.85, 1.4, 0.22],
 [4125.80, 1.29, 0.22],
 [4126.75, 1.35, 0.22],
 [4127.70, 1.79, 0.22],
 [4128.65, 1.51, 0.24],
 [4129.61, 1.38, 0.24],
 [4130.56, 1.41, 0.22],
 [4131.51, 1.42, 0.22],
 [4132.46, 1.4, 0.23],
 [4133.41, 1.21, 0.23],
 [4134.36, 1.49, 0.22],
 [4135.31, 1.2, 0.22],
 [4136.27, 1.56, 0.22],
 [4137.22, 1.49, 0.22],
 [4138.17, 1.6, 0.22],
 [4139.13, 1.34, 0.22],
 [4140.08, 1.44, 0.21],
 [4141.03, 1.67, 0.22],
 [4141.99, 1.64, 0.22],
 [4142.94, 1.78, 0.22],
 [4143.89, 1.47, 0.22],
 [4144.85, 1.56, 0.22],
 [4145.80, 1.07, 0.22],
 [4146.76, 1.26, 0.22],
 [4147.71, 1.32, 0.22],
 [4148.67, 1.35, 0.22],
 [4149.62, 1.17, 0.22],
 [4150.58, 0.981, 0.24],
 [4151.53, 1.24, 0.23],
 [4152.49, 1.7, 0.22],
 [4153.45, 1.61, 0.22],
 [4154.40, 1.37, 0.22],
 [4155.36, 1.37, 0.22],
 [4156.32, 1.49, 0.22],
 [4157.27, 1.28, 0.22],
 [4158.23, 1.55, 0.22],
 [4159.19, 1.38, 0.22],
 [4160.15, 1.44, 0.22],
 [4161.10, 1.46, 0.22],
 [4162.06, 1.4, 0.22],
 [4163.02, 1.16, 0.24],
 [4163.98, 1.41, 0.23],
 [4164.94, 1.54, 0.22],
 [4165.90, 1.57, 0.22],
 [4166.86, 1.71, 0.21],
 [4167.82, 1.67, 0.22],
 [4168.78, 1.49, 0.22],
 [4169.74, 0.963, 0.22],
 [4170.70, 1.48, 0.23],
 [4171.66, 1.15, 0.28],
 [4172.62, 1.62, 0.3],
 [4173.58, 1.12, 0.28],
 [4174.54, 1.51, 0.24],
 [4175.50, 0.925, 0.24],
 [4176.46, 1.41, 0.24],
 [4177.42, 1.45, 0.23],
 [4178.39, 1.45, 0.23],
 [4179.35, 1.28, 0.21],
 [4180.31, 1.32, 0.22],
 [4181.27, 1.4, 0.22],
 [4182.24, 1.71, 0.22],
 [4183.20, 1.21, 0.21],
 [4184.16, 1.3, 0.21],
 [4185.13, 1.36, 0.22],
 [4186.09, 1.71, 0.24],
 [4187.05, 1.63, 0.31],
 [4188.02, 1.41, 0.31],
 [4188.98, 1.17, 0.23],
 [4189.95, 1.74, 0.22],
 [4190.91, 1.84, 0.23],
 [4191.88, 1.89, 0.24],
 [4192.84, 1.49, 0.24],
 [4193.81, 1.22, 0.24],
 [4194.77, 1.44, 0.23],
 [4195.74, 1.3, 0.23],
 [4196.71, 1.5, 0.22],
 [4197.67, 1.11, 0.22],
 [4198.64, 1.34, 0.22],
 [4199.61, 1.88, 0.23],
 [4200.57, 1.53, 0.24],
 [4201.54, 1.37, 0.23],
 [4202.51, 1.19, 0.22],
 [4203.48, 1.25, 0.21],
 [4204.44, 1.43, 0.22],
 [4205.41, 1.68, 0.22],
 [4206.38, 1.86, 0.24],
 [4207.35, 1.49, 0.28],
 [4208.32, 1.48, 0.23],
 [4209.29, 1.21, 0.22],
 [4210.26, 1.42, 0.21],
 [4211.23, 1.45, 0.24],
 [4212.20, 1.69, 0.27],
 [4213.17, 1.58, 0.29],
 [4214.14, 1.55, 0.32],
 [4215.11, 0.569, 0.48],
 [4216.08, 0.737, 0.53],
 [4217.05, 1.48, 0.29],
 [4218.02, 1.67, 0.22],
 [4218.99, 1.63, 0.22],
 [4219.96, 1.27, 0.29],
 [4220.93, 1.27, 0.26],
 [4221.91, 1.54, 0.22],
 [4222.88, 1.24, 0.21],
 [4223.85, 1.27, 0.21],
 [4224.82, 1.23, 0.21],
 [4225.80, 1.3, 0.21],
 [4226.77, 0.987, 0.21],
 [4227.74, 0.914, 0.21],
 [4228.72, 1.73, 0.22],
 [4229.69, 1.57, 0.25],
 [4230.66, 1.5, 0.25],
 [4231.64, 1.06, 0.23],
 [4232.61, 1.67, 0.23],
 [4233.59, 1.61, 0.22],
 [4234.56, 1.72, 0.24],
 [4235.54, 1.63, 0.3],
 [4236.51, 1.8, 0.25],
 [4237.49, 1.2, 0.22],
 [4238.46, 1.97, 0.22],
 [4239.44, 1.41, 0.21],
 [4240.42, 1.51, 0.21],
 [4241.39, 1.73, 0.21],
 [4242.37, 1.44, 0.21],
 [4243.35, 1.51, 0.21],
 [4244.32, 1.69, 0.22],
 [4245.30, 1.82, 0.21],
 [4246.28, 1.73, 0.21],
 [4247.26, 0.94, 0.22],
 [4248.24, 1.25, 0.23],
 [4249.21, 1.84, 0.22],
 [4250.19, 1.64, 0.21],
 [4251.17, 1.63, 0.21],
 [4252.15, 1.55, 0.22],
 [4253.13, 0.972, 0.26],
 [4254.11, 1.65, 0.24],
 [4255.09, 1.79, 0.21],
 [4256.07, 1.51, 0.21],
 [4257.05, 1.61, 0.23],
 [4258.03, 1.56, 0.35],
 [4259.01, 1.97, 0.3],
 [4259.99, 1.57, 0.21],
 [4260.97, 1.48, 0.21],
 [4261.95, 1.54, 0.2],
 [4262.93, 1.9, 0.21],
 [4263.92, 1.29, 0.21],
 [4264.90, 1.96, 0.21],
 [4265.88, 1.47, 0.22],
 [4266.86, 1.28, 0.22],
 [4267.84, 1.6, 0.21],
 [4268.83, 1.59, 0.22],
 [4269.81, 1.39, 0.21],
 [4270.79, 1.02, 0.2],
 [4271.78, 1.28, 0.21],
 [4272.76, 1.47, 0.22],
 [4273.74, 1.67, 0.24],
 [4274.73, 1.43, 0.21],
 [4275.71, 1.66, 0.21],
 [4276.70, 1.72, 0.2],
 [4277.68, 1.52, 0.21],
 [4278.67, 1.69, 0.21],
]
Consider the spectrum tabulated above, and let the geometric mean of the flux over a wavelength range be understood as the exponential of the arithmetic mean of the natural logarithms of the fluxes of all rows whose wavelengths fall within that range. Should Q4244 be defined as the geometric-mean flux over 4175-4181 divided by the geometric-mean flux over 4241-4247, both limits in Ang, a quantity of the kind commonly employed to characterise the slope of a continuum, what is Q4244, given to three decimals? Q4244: 0.784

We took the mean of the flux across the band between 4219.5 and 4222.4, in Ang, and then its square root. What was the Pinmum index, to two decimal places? 1.17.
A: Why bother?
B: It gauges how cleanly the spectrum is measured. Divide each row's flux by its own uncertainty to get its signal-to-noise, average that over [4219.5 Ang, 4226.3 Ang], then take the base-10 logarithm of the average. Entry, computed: 0.76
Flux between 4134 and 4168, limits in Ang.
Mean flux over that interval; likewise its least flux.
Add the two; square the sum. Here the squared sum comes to 5.8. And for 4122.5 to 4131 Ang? 7.6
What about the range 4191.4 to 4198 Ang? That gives 6.4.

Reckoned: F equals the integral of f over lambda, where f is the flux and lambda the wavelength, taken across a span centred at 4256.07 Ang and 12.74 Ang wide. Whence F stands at 20.1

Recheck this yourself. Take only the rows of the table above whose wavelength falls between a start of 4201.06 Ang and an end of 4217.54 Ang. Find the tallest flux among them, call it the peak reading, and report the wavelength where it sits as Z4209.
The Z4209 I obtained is 4206.38 Ang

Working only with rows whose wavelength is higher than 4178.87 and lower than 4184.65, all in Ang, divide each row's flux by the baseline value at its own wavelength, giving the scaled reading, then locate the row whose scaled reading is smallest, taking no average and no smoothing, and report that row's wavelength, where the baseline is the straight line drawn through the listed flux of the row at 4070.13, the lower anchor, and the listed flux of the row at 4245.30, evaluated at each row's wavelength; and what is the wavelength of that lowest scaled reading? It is 4183.20 Ang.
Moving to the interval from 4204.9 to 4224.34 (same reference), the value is 4215.11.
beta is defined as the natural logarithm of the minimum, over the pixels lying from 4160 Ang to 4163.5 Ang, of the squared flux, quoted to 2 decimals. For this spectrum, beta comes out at 0.30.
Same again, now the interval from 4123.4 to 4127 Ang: 0.51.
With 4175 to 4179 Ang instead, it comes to -0.16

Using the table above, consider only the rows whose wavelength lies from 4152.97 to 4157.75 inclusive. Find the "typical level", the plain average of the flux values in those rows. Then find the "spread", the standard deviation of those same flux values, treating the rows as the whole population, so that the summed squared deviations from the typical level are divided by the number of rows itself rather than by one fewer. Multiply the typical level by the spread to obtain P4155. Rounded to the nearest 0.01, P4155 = 0.16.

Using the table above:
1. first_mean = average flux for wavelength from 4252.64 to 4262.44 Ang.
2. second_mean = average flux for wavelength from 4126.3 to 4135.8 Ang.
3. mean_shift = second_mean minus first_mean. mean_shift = -0.15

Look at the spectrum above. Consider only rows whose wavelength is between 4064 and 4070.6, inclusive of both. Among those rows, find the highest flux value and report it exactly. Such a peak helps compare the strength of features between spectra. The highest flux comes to 1.77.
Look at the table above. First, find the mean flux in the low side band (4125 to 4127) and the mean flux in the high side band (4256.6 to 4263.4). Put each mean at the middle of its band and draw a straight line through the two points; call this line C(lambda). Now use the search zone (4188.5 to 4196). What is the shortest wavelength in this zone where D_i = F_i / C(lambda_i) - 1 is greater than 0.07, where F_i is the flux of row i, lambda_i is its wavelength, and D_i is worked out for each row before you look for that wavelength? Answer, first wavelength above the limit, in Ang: 4189.95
